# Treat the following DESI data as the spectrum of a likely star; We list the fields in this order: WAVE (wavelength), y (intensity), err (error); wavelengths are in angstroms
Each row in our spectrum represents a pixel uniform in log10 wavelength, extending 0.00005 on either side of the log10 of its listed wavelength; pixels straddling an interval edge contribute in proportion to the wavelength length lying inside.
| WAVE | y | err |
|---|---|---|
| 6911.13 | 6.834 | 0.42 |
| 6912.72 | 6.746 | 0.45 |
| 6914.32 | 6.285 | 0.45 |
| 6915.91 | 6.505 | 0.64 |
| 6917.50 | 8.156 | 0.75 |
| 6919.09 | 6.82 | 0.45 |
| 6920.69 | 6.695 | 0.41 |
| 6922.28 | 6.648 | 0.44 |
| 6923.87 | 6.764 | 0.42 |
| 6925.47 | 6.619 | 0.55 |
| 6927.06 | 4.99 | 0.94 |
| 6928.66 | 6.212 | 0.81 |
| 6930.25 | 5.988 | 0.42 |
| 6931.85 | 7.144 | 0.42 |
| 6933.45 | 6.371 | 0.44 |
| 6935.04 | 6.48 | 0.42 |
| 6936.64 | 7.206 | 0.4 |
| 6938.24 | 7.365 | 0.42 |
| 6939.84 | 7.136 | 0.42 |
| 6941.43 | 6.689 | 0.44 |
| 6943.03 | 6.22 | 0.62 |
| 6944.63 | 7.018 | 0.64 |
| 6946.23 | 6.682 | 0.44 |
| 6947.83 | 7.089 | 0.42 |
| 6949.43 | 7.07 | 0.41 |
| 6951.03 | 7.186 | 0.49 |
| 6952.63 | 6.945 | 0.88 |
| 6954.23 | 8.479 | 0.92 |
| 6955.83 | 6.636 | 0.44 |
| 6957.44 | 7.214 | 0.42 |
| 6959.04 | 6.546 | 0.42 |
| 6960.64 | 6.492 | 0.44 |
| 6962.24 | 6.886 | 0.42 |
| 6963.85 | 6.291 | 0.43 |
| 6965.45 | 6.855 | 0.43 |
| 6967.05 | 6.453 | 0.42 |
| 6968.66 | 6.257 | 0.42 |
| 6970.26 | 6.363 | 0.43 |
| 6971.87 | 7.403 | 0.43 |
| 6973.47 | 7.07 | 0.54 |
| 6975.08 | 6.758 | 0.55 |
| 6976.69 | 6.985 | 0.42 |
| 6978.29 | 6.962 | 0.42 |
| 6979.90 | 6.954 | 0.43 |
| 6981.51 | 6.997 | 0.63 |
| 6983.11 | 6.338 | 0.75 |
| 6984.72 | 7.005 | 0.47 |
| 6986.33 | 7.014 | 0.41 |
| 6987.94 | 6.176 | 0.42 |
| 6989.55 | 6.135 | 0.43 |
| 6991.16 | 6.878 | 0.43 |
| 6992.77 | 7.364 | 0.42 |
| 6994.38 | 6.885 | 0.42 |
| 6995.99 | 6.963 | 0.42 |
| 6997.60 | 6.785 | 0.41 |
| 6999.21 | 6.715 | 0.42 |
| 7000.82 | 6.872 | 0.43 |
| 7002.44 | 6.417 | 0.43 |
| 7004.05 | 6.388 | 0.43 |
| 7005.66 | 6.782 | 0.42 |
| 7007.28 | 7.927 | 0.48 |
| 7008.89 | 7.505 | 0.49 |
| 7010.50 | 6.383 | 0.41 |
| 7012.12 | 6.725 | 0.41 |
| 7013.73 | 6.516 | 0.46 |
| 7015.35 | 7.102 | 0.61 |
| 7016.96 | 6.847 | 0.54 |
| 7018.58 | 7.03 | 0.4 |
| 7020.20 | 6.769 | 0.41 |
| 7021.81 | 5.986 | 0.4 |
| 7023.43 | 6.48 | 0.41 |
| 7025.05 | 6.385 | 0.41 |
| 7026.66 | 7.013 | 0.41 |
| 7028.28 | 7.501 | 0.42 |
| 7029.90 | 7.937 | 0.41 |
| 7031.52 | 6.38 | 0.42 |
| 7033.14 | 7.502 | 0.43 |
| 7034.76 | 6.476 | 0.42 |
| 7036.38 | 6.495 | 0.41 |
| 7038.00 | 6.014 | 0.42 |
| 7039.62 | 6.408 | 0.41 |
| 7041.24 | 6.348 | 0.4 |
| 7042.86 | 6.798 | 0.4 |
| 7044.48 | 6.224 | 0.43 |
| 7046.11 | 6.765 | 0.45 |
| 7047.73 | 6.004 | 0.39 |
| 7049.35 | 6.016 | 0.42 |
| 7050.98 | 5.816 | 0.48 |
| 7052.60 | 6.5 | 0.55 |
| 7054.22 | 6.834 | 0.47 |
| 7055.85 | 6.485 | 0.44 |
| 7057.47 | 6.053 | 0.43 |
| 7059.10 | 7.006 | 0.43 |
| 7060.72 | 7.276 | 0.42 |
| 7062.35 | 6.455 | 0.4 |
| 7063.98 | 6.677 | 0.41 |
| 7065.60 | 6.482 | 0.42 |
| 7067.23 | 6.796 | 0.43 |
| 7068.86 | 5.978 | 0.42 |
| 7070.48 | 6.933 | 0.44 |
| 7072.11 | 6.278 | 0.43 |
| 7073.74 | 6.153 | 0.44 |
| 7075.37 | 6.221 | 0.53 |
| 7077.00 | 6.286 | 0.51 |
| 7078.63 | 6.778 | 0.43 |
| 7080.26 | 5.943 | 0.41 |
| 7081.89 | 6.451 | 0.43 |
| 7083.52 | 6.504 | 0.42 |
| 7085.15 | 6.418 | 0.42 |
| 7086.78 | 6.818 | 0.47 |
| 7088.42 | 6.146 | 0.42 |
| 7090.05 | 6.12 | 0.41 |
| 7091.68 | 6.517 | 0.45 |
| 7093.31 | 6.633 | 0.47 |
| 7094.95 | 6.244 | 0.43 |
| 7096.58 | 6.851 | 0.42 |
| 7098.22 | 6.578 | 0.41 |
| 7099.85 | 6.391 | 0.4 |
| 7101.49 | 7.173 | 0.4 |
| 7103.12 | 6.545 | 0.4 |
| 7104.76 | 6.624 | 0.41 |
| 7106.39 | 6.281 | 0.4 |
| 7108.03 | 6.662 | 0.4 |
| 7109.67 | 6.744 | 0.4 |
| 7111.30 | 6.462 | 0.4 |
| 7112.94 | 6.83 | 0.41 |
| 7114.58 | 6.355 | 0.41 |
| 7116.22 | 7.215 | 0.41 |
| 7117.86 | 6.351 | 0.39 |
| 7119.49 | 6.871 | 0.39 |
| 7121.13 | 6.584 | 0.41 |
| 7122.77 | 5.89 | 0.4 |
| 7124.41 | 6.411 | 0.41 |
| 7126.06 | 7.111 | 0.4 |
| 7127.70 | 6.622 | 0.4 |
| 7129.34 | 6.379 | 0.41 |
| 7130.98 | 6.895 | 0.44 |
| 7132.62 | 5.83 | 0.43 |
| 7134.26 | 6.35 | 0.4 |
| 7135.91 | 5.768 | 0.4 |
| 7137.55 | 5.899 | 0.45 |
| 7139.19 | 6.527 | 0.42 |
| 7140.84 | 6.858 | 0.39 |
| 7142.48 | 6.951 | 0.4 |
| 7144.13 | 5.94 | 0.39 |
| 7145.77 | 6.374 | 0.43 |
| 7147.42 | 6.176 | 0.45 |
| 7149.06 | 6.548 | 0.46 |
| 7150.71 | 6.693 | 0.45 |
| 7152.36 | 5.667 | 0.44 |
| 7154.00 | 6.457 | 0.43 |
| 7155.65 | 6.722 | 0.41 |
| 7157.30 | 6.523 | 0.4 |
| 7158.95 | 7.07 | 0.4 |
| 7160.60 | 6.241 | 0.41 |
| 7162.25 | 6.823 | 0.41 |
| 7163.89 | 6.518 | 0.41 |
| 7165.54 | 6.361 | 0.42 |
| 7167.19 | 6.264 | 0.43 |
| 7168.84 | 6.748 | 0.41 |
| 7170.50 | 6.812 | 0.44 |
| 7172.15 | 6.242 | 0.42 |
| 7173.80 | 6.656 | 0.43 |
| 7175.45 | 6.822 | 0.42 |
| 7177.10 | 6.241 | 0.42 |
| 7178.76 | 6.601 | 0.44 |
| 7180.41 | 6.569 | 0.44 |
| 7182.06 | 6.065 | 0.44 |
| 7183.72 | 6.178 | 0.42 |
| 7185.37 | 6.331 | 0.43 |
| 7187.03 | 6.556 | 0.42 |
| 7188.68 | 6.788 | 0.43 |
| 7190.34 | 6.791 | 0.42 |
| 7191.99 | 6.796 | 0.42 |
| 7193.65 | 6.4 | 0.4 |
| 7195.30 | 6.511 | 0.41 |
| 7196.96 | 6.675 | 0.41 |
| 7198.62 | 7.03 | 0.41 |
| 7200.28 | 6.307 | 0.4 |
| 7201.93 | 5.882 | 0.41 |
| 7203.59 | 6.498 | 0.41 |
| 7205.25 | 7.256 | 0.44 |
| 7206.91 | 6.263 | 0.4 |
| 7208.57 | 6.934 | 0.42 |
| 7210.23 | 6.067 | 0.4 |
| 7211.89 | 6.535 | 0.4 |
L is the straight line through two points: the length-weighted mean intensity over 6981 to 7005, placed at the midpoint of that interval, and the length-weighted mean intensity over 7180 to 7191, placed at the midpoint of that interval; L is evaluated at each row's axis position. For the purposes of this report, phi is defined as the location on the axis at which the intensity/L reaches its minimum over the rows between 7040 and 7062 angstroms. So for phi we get 7050.98 angstroms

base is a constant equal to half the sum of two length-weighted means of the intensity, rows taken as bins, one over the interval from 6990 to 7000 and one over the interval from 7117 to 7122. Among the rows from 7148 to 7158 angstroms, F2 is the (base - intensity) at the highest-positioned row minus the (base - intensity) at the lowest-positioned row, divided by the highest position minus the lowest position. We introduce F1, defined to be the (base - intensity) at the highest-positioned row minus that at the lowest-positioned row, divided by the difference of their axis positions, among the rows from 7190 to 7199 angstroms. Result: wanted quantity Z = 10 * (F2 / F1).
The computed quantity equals -1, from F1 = -0.03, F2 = 0.00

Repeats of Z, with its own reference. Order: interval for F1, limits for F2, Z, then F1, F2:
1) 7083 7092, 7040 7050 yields -257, 0.00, 0.04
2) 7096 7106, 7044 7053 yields -12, 0.03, -0.03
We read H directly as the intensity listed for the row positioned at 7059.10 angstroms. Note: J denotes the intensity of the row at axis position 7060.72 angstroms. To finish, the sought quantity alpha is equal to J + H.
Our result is 14.3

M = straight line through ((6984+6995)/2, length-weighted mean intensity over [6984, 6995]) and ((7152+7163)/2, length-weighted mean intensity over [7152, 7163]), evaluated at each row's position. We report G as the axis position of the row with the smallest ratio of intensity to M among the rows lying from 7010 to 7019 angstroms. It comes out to 7010.50 angstroms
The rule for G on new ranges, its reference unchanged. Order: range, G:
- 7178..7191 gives 7182.06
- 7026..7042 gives 7038.00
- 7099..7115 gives 7106.39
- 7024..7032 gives 7025.05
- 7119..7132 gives 7122.77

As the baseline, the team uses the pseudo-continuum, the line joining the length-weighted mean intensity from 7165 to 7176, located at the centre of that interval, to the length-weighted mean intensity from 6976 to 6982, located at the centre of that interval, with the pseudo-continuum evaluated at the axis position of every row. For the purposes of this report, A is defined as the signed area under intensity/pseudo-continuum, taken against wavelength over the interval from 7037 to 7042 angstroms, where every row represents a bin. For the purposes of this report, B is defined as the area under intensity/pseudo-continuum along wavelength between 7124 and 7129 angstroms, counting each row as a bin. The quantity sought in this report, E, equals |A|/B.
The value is 0.91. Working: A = 4.58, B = 5.04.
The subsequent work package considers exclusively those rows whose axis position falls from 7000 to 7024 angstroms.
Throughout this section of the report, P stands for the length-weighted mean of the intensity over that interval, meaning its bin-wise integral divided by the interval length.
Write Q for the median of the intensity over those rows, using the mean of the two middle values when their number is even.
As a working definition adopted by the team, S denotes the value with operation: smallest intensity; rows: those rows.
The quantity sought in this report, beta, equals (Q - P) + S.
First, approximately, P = 6.8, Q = 6.77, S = 5.986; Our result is 5.97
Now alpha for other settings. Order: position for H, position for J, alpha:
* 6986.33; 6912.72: 13.8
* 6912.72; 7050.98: 12.6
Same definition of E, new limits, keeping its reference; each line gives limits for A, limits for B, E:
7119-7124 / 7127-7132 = 0.97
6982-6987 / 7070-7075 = 1.03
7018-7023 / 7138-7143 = 0.94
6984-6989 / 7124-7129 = 0.95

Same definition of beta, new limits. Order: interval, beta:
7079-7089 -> 5.98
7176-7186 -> 6.01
